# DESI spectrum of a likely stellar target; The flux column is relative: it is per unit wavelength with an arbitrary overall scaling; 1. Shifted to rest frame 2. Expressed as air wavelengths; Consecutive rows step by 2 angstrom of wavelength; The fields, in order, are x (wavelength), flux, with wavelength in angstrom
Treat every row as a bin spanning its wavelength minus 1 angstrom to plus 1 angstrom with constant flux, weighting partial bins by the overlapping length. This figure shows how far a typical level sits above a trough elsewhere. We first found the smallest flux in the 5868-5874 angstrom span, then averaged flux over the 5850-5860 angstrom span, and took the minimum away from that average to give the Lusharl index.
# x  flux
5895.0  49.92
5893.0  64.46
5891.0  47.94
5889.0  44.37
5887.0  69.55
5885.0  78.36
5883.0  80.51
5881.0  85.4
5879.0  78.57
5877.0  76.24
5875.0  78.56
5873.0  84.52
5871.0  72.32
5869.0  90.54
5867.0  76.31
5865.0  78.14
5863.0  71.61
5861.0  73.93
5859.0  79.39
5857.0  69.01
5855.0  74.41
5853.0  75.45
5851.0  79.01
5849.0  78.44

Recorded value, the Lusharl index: 3.1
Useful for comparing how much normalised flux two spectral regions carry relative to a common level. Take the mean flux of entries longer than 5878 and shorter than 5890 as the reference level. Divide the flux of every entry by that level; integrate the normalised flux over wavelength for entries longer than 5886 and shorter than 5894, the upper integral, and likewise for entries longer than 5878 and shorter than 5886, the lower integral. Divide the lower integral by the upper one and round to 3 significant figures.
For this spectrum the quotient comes 1.43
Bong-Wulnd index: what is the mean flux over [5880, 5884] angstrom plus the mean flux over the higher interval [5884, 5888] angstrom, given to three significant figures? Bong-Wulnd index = 157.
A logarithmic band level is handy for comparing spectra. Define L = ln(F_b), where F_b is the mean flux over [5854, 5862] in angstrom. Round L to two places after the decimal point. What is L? 4.31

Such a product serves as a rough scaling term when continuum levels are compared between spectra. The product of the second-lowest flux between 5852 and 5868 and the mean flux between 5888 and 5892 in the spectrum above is 3305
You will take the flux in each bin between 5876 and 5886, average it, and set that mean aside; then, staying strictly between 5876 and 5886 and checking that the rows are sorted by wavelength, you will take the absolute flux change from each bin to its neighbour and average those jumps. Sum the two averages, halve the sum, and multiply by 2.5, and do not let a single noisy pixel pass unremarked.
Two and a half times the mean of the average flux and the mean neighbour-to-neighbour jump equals 105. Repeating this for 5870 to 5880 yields 105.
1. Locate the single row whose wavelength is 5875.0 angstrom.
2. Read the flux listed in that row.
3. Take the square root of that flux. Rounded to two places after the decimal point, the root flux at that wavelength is 8.86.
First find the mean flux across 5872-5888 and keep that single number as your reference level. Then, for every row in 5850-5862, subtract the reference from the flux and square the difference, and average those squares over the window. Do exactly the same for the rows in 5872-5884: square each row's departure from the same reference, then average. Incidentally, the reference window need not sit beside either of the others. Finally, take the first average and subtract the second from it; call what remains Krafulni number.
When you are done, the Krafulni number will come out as 13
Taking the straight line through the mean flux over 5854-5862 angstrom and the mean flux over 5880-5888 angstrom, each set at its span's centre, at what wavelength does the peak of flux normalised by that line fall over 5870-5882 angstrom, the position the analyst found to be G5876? 5873.0 angstrom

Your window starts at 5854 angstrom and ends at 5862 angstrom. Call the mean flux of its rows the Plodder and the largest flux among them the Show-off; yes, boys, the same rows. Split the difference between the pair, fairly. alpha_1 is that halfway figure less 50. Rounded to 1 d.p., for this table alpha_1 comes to 26.8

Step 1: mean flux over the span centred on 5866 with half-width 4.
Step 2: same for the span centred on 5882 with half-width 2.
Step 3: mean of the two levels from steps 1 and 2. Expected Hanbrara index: 81.1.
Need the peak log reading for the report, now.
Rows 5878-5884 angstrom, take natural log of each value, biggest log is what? 4.45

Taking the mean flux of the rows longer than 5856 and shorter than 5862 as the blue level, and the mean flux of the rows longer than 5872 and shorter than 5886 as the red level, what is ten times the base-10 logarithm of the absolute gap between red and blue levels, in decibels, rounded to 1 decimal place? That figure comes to 7.9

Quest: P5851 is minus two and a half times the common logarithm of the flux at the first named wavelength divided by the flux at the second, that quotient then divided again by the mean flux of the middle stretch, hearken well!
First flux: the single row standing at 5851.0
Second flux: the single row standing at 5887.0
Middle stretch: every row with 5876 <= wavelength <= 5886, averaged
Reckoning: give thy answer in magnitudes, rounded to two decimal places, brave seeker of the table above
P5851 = 4.62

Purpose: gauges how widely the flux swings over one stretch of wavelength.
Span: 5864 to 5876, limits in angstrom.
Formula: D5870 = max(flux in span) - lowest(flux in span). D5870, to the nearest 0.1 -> 18.2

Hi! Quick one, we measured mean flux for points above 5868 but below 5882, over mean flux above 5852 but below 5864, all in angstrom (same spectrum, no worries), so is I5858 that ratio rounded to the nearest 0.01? 1.09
